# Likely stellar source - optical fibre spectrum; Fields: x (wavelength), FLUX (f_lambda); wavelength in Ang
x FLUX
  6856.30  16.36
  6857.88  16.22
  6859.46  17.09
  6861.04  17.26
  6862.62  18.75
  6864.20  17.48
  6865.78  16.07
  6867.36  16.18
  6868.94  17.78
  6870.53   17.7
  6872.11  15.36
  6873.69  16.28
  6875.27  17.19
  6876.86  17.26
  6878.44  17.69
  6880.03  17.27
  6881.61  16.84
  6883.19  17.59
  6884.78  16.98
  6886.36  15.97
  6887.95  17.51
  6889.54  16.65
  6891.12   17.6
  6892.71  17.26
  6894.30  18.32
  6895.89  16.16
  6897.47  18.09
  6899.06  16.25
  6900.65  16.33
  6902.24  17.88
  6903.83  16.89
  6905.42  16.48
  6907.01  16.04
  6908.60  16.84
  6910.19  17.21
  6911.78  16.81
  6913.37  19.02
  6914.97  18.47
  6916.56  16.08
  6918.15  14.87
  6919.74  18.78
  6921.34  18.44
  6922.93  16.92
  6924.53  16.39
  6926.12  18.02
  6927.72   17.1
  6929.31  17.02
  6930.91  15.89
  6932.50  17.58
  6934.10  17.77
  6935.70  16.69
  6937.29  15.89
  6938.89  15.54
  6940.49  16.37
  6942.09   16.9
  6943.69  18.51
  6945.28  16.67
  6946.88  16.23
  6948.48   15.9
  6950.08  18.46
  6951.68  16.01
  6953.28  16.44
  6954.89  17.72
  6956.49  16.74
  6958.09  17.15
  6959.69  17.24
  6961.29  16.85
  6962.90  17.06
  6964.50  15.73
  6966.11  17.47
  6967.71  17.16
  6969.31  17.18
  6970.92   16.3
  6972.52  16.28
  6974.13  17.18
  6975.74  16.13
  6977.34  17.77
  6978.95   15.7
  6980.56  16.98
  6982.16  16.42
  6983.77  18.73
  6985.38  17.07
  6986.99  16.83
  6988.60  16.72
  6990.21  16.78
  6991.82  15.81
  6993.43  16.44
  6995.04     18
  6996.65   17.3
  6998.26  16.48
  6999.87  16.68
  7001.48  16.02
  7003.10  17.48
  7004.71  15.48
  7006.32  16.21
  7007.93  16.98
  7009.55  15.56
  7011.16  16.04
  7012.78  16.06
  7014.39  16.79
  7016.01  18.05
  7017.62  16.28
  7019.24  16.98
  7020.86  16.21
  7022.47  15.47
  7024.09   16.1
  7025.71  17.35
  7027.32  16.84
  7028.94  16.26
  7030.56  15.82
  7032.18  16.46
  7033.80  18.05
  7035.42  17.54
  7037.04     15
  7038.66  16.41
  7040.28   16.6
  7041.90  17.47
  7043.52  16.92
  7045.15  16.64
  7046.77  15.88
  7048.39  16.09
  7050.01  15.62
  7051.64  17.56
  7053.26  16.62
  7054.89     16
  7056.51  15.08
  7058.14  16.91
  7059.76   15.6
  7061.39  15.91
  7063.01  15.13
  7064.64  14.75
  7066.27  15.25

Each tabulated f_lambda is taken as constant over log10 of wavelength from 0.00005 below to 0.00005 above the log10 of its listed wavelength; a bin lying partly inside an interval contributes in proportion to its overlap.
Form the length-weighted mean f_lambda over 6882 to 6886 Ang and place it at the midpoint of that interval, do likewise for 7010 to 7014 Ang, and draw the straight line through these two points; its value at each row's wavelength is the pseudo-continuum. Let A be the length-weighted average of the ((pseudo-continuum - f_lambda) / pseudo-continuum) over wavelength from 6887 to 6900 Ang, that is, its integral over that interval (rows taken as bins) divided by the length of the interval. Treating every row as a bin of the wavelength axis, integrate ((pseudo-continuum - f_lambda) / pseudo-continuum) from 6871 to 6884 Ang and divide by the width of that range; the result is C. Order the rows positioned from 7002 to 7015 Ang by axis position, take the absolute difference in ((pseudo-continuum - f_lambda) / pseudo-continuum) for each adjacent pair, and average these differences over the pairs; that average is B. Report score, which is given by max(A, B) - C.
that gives 0.04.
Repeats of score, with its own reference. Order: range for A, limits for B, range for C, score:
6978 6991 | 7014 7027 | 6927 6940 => 0.06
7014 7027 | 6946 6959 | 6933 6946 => 0.08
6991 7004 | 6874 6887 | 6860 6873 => 0.02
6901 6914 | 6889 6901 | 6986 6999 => 0.10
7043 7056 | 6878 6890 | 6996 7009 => 0.07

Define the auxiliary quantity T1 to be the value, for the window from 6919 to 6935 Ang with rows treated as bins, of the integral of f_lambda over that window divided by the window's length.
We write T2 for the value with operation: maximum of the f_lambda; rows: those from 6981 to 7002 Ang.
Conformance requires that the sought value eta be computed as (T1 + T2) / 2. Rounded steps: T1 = 17.4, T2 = 18.73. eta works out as 18.1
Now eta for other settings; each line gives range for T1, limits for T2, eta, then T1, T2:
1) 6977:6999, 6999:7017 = 17.5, 16.9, 18.05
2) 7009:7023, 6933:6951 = 17.5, 16.4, 18.51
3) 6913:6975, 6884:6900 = 17.6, 17.0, 18.32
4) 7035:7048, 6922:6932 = 17.3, 16.5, 18.02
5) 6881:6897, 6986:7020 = 17.6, 17.1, 18.05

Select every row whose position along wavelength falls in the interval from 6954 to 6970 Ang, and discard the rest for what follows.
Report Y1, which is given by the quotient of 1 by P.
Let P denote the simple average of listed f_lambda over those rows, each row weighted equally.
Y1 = 0.0587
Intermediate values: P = 17.0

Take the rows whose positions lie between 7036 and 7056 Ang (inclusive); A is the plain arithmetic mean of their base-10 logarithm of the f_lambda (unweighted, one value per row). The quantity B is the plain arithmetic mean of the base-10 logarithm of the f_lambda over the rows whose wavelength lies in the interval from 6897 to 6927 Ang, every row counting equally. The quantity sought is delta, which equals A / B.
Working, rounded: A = 1.21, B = 1.23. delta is 0.985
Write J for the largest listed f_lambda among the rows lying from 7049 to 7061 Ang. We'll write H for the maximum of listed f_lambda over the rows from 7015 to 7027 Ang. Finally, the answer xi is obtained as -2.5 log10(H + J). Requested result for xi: -3.879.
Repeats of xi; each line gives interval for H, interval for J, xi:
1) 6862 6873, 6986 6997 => -3.913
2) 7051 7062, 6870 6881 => -3.868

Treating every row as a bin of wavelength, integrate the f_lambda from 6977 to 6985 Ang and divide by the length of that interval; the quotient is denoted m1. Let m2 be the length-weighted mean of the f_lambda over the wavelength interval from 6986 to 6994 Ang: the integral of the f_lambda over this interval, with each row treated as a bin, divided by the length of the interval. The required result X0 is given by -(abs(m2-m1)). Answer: -0.55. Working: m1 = 17.1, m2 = 16.5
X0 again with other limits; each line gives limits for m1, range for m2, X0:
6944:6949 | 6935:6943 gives -0.23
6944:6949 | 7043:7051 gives -0.31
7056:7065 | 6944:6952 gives -1.21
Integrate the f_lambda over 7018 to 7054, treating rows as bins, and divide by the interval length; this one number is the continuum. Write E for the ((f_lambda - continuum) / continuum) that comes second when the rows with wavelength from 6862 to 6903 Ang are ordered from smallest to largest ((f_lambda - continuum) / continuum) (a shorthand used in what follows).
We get -0.034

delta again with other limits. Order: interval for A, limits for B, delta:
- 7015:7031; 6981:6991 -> 0.988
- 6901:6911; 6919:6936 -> 0.991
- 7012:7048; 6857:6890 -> 0.991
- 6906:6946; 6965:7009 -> 1.005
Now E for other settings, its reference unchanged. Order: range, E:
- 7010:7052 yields -0.065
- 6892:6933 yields -0.039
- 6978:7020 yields -0.059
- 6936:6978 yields -0.049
